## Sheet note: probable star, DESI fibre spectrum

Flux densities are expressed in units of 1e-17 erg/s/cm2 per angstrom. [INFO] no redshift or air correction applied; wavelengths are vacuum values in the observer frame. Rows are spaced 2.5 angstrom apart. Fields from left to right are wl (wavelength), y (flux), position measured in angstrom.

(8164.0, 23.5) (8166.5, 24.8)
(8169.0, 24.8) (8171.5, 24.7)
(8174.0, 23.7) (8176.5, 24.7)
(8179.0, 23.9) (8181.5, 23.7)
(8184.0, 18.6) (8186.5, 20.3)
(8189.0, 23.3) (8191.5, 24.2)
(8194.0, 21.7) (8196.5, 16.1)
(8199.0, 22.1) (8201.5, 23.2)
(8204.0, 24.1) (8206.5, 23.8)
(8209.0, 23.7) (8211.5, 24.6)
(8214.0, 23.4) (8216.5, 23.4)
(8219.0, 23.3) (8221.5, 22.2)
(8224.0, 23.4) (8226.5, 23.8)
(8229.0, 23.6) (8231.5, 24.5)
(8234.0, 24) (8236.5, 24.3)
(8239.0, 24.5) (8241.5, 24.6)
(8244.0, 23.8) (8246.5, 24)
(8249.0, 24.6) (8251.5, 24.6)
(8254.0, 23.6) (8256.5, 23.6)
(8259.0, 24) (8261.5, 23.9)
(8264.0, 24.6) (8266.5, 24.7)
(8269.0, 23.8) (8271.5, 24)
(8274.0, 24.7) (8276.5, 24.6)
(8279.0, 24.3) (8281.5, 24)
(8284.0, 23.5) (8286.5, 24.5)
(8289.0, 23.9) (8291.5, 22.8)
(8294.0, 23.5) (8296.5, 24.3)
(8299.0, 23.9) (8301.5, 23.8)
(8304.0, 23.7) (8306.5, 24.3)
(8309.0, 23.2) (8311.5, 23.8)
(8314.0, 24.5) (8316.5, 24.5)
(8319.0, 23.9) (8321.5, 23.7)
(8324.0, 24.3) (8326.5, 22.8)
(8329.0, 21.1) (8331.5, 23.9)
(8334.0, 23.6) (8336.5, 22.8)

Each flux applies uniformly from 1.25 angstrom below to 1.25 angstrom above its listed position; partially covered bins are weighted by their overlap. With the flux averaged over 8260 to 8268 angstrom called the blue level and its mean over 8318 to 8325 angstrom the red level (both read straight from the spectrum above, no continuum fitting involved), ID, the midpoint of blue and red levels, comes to 24.2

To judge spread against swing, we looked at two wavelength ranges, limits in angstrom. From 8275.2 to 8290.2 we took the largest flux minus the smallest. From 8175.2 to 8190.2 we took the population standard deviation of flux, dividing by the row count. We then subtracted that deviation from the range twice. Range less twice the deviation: -3.3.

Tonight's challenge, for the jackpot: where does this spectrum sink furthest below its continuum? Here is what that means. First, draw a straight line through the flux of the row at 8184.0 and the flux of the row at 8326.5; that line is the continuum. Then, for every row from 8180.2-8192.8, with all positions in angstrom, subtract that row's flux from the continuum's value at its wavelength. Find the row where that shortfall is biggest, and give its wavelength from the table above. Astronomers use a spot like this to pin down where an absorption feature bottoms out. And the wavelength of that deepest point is 8184.0 angstrom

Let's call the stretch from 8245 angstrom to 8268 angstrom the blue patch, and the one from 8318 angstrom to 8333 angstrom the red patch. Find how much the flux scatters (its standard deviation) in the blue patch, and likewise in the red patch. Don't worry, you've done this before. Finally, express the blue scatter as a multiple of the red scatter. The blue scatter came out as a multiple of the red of 0.4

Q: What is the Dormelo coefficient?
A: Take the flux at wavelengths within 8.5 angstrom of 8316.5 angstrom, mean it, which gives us 24.0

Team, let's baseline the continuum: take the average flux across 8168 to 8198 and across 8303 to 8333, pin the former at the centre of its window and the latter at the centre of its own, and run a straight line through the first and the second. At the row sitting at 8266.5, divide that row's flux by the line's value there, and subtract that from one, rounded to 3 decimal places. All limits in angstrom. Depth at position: -0.065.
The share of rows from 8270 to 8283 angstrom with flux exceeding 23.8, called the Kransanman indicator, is 1.0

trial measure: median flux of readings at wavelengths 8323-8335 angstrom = 23.6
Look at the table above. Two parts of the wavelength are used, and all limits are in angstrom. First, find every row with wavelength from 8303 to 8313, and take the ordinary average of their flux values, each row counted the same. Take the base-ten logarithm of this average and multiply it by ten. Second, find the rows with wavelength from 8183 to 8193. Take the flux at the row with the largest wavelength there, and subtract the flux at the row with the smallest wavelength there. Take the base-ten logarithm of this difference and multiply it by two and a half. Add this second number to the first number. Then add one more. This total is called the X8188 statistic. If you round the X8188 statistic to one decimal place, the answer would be 16.6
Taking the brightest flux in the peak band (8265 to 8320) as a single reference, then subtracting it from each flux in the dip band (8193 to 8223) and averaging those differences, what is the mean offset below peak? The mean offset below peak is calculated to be -2.1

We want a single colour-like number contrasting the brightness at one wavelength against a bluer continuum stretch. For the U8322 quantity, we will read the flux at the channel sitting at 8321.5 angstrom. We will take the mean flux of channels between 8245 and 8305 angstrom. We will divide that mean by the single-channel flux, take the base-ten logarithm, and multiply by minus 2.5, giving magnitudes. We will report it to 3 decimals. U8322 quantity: -0.015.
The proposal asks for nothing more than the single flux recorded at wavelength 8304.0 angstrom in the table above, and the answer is 23.7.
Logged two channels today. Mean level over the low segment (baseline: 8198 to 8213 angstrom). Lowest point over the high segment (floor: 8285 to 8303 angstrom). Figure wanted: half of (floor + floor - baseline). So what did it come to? 11.0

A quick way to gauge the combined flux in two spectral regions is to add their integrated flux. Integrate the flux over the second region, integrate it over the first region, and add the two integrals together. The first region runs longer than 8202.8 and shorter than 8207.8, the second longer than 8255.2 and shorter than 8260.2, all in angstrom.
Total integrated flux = 239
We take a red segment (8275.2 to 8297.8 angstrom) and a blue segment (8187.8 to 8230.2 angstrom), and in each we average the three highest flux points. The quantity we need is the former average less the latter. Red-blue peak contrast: 0.17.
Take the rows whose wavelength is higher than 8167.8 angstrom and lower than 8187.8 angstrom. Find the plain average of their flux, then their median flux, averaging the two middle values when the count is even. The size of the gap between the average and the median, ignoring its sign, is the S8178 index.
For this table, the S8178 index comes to 0.75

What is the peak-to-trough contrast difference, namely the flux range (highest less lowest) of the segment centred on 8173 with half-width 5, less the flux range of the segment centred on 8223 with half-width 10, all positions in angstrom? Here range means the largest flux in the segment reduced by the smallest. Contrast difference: -1.2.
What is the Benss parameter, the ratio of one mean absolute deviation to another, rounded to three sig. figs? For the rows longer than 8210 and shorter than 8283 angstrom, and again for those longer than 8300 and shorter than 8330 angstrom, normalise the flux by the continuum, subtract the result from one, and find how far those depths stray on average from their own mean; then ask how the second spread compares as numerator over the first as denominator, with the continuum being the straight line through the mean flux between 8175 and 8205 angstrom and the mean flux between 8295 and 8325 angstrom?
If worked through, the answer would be 1.58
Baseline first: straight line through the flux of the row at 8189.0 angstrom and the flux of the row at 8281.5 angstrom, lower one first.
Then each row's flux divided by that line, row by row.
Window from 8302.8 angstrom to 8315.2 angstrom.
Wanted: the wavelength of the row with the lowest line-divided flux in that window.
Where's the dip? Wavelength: 8309.0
